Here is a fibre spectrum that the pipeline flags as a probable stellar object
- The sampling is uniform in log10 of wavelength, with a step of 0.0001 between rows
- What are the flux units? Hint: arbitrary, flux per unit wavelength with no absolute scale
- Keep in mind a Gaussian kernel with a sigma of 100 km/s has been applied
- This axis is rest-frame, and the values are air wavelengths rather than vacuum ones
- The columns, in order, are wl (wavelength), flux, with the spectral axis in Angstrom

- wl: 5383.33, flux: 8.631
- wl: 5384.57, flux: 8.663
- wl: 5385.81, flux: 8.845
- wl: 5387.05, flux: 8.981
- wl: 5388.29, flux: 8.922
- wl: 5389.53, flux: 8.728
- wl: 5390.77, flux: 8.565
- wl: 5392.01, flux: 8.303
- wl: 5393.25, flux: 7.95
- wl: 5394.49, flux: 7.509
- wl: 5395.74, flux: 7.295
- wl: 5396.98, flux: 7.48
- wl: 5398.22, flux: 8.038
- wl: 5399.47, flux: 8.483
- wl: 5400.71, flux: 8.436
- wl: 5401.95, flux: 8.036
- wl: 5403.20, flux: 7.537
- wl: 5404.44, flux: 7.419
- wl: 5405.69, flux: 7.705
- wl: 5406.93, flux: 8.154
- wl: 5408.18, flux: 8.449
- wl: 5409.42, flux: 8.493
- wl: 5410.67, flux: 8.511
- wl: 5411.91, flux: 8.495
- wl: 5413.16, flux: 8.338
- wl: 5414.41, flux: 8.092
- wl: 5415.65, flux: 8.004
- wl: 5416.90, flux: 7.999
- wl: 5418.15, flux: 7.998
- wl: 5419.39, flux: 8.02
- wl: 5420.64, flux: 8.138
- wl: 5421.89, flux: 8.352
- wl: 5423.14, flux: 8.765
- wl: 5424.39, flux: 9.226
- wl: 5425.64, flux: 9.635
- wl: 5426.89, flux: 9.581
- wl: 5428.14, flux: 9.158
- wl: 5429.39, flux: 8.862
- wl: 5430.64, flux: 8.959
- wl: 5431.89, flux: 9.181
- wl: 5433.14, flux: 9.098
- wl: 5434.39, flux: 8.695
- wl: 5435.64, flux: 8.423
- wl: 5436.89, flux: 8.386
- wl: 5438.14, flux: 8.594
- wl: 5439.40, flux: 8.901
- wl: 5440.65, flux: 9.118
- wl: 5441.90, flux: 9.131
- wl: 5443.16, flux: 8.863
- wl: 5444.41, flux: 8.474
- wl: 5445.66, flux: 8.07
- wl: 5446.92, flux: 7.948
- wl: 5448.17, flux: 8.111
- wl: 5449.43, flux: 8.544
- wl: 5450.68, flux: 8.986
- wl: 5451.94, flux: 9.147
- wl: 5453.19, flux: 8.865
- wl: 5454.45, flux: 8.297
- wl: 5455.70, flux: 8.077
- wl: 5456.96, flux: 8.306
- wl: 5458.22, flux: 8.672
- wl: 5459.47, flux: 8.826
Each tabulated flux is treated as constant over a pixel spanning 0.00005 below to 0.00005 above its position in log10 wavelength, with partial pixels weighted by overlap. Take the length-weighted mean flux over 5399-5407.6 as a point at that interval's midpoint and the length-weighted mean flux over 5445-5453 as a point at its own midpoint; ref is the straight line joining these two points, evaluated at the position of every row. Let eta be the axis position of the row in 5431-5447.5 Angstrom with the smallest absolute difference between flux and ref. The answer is 5436.89 Angstrom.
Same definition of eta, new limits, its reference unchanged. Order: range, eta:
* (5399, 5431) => 5414.41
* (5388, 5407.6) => 5401.95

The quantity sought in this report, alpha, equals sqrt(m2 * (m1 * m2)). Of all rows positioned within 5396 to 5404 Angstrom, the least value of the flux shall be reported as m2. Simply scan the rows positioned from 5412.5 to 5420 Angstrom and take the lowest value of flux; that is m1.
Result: 21.2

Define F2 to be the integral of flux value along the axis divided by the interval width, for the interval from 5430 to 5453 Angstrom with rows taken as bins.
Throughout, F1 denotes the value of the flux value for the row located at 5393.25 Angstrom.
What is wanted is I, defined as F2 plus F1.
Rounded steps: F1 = 7.95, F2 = 8.71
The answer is 16.7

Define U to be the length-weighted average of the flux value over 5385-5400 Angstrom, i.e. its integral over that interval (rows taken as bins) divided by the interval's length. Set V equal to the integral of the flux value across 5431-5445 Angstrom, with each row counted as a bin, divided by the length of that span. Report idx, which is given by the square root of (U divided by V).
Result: 0.97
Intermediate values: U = 8.26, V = 8.81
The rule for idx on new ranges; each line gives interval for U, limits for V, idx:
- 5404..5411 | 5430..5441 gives 0.96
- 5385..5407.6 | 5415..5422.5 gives 1.00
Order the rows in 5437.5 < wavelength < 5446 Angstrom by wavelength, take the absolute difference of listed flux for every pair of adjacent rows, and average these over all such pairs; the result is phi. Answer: 0.27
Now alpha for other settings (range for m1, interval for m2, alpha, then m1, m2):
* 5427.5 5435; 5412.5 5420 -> 23.6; 8.695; 7.998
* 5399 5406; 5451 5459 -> 22.0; 7.419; 8.077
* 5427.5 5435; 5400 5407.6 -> 21.9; 8.695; 7.419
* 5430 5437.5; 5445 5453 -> 23.0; 8.386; 7.948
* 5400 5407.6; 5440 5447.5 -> 21.6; 7.419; 7.948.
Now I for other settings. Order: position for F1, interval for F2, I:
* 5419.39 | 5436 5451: 16.6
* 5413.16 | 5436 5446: 17.0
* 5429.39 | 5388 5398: 16.9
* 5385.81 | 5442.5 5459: 17.3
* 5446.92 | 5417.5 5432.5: 16.8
